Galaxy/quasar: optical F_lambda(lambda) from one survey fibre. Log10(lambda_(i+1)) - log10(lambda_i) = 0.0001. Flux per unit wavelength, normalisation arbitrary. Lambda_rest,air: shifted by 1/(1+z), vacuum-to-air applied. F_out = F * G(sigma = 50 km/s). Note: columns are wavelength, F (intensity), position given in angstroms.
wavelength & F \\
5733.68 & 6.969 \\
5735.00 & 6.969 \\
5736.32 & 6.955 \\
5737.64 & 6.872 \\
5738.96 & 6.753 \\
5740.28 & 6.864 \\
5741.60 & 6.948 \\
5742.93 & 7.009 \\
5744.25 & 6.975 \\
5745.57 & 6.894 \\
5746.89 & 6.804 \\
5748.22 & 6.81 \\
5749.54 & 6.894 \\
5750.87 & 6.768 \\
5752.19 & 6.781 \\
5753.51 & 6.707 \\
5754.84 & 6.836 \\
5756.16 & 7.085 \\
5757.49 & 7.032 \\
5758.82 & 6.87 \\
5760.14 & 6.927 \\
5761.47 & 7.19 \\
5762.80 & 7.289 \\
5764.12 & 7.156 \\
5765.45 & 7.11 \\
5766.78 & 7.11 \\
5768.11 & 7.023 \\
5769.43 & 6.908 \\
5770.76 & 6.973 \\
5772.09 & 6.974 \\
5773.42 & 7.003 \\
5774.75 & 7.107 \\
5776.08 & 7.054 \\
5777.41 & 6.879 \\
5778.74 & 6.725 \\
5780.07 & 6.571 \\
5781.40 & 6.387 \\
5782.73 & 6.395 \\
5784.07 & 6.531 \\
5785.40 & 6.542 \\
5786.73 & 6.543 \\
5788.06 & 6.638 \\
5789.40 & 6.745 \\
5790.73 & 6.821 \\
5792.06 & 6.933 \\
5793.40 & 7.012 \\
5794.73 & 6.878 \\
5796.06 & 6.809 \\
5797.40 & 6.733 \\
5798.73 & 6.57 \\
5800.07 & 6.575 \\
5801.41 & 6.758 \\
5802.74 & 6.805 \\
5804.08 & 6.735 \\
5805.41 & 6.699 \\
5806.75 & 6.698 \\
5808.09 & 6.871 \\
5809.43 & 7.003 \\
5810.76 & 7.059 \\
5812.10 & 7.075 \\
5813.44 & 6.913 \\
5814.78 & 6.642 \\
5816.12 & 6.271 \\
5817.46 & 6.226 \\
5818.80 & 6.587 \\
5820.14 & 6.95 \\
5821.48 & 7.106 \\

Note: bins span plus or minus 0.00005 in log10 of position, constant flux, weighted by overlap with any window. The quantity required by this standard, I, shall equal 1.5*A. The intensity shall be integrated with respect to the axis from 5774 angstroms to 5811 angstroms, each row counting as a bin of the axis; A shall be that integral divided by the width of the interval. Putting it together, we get 10.1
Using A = 6.75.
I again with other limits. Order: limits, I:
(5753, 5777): 10.5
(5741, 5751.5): 10.3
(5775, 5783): 10.1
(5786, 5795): 10.2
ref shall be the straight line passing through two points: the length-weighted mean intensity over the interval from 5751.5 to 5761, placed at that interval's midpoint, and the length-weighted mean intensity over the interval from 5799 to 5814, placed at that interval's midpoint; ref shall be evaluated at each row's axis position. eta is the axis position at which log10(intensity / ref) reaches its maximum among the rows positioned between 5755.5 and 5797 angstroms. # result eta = 5762.80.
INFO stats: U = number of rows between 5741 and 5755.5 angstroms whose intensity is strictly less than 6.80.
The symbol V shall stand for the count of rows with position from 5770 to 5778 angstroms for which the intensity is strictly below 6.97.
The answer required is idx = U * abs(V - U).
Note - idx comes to 6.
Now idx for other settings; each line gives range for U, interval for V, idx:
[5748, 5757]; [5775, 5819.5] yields 75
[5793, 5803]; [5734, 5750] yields 24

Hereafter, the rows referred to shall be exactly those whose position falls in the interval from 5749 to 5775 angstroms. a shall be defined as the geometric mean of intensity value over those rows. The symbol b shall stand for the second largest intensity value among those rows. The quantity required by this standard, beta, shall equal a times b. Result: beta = 50.2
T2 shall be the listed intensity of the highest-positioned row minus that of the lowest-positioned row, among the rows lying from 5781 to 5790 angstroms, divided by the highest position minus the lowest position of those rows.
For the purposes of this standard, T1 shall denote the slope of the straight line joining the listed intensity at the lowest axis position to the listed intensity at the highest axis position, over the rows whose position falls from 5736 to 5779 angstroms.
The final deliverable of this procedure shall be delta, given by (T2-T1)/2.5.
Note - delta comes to 0.020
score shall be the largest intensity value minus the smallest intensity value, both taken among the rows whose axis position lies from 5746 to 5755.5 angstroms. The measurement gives 0.19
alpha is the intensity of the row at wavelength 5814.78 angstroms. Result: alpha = 6.642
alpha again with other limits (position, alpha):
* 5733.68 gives 6.969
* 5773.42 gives 7.003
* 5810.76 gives 7.059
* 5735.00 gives 6.969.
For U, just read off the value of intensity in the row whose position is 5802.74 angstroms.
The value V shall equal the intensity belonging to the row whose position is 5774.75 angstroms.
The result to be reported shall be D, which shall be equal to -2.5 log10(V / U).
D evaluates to -0.047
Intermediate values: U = 6.805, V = 7.107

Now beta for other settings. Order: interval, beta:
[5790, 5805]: 47.0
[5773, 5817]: 47.8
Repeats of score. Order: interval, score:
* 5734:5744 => 0.26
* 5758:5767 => 0.42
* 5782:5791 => 0.43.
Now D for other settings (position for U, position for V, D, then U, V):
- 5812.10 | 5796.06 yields 0.042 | 7.075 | 6.809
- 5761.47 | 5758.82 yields 0.049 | 7.19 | 6.87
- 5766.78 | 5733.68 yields 0.022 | 7.11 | 6.969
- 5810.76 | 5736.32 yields 0.016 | 7.059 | 6.955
